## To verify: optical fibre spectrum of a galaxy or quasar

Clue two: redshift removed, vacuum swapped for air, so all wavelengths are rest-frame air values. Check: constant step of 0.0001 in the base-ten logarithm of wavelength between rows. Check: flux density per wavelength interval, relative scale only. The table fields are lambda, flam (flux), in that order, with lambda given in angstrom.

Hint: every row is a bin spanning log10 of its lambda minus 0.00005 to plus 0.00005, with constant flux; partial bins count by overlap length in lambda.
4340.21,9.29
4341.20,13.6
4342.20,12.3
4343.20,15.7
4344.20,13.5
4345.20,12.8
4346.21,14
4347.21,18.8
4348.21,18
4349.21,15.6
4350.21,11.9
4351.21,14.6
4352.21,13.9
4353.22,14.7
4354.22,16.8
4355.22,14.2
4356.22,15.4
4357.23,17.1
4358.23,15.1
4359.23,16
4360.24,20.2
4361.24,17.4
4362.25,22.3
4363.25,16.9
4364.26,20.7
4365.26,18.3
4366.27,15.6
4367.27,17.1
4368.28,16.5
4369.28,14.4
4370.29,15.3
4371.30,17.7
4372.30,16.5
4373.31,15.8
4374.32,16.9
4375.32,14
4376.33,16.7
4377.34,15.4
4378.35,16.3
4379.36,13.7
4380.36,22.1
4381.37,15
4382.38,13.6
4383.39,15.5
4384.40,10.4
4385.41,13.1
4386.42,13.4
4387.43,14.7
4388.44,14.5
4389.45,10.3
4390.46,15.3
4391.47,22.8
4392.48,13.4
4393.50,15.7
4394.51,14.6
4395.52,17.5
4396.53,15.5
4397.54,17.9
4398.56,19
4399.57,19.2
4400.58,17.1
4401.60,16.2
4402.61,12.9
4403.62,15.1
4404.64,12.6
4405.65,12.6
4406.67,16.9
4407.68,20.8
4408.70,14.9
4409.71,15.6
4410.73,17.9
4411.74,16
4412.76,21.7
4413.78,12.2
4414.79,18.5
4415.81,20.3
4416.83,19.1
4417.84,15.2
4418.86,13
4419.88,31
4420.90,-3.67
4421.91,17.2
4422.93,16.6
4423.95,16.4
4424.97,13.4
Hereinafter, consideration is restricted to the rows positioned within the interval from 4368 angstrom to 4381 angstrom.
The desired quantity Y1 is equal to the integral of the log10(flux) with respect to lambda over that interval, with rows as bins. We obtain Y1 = 15.7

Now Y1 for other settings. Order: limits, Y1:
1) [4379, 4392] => 15.1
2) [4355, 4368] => 16.1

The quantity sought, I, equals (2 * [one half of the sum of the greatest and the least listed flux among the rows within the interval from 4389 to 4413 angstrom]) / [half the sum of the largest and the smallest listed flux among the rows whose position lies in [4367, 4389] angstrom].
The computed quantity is 2.04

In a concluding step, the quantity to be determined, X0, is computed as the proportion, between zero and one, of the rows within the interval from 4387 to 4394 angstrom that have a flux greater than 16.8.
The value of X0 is 0.1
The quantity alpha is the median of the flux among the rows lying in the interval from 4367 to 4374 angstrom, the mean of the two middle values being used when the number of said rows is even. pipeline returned 16.5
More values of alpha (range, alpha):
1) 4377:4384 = 15.4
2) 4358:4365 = 17.4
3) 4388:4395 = 14.6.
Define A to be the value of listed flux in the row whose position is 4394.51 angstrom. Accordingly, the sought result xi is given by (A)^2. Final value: 213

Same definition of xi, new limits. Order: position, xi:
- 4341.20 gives 185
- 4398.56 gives 361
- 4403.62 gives 228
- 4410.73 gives 320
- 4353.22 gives 216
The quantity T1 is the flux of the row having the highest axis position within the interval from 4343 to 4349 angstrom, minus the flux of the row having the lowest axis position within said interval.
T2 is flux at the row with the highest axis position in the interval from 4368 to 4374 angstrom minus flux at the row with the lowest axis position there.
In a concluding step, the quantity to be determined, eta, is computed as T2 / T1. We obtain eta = 0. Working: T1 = 2.3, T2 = -0.7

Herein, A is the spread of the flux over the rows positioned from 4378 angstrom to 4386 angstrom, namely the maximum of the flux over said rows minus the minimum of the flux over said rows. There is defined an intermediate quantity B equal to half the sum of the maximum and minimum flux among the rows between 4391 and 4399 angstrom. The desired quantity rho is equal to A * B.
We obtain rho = 212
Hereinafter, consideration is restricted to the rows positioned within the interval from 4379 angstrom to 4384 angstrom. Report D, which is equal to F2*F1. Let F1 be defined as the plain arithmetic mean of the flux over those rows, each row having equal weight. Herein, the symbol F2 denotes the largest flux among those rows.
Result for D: 353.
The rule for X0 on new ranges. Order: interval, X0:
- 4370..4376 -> 0.3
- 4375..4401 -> 0.3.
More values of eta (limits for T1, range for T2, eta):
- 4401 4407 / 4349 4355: 2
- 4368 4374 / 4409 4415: -4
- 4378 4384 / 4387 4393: 2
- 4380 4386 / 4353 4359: 0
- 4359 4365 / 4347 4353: -1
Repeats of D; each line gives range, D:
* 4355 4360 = 266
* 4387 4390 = 194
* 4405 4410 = 336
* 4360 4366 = 430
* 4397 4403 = 327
